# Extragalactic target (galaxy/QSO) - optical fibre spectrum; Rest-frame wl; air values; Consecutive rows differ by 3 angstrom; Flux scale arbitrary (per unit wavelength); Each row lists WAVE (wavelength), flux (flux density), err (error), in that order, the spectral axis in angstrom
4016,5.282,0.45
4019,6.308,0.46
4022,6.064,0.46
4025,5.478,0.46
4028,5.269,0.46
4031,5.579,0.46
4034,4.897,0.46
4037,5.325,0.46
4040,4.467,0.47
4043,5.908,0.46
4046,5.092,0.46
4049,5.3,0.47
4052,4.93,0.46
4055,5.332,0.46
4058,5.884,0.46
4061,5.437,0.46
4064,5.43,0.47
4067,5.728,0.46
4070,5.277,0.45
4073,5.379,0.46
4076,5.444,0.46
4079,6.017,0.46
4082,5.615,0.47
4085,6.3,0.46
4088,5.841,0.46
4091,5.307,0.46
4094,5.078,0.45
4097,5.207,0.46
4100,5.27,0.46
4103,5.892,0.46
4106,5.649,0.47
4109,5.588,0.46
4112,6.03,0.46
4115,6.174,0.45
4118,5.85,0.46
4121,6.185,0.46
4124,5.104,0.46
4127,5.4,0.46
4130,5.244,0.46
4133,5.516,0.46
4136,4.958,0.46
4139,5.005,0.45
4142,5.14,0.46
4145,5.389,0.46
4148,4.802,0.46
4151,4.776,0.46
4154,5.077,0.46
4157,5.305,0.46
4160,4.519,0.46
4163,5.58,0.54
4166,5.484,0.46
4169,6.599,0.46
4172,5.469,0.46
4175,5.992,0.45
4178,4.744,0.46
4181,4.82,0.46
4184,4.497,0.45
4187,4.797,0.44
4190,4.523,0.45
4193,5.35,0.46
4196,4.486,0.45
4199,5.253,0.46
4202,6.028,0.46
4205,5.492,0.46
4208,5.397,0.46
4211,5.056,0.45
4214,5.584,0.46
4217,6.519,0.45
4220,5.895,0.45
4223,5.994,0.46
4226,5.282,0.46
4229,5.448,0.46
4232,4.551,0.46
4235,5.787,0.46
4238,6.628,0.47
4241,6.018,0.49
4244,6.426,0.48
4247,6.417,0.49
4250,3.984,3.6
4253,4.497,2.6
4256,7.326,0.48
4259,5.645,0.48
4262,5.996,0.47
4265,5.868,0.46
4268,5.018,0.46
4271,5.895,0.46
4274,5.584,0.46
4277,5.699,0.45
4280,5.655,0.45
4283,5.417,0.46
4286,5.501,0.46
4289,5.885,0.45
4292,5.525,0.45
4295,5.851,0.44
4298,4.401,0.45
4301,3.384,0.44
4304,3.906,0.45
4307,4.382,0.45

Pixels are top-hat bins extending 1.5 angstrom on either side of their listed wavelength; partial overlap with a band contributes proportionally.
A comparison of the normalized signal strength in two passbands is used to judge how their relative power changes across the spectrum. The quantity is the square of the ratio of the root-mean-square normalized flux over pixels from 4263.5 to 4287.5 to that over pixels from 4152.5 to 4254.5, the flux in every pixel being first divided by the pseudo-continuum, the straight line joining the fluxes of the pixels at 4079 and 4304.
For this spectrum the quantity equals 1.40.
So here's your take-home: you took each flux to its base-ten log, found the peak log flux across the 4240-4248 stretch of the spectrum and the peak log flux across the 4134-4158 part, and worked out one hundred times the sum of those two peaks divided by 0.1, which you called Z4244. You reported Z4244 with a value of 1539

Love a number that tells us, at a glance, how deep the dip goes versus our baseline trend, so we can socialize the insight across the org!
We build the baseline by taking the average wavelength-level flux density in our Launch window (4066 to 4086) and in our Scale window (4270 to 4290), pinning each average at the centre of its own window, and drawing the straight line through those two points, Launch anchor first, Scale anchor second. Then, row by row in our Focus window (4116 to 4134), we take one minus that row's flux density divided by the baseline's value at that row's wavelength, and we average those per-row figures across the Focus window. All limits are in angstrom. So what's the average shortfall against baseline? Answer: 0.02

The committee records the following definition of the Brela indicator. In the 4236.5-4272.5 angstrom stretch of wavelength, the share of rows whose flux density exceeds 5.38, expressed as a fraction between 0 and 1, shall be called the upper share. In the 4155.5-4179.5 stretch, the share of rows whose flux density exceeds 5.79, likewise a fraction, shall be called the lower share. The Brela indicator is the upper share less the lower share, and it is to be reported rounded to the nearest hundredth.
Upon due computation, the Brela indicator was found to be 0.50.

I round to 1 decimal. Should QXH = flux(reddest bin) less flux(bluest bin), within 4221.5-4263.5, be 0.0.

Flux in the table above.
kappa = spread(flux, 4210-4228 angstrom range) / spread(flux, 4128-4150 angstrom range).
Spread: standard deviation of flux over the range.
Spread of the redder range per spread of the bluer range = 2.1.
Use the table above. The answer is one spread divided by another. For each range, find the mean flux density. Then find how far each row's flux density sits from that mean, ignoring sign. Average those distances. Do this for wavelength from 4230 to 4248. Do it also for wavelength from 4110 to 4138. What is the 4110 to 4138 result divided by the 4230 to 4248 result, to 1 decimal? 0.8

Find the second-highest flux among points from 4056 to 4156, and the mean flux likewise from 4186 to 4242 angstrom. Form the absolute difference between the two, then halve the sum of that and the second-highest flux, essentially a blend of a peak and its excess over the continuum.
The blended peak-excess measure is 3.4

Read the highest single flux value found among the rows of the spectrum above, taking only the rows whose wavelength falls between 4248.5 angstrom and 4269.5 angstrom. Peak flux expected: 7.326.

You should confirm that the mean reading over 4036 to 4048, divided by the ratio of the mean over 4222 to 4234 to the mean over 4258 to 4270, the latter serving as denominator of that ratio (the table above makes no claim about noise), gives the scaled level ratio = 5.5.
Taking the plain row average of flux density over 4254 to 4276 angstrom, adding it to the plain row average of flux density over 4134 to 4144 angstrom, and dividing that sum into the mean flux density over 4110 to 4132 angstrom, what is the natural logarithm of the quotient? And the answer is -0.65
